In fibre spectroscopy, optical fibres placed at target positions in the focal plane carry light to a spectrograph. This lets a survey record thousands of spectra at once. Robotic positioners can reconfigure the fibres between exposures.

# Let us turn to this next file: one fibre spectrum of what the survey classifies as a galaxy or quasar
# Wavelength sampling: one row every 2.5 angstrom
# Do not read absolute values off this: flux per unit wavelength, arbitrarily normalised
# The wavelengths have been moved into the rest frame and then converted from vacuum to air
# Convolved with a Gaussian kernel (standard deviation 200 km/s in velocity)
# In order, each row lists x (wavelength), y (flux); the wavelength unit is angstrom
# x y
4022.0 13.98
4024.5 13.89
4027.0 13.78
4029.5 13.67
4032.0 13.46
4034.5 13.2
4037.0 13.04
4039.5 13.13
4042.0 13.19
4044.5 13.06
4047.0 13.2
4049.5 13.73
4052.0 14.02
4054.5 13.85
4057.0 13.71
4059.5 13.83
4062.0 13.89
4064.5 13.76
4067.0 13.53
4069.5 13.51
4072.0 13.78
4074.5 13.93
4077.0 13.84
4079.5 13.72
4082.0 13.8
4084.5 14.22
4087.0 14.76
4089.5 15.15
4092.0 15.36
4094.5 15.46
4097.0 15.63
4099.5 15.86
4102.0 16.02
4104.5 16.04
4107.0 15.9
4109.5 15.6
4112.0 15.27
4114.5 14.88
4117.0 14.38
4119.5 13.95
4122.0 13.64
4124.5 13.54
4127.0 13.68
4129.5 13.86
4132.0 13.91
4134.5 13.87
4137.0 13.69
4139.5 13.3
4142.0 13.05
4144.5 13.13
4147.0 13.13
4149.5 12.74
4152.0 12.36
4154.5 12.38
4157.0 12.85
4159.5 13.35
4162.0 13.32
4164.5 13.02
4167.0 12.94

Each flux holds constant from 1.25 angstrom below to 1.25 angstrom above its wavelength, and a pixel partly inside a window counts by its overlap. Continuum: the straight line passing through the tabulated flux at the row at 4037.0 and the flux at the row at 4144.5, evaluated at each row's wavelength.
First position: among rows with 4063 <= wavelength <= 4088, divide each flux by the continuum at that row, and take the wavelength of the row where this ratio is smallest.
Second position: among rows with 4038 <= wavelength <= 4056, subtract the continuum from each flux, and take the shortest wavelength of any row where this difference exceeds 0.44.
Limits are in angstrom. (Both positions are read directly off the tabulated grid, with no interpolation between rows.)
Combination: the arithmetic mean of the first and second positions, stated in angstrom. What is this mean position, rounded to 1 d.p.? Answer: 4059.5 angstrom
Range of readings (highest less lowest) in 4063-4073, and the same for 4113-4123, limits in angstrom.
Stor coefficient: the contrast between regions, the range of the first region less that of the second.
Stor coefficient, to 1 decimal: -1.0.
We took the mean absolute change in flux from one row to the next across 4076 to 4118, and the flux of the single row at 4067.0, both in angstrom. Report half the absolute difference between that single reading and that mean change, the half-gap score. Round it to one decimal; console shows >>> 6.6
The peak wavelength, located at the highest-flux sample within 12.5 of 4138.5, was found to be 4132.0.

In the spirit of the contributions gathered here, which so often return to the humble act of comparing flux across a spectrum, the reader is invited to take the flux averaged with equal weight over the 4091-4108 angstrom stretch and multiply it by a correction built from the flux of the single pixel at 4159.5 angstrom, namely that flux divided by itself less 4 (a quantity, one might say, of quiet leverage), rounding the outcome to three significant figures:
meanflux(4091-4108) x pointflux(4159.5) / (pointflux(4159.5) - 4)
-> 22.5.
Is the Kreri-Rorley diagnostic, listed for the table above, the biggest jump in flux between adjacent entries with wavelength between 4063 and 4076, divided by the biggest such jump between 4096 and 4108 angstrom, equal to 1.17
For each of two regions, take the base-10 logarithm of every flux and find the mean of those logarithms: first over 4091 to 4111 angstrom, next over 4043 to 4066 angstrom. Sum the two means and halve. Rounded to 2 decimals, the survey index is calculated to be 1.17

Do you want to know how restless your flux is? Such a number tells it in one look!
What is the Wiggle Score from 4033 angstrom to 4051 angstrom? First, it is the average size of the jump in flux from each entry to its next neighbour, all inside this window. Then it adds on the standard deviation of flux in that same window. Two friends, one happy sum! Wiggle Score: 0.4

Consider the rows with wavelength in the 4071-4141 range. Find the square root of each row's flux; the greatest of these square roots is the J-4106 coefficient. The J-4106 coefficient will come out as 4.00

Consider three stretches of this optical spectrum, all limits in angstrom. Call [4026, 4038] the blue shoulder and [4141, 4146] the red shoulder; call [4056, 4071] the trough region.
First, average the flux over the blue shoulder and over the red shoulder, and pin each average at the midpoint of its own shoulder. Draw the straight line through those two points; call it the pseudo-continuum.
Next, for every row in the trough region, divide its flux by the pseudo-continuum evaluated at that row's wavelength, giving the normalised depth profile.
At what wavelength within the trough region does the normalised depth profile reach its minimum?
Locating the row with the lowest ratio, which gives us 4069.5 angstrom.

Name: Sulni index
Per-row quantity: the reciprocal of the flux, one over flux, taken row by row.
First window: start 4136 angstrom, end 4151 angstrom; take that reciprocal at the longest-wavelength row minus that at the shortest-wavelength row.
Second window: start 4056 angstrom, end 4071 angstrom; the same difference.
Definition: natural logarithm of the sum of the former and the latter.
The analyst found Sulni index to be -5.03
